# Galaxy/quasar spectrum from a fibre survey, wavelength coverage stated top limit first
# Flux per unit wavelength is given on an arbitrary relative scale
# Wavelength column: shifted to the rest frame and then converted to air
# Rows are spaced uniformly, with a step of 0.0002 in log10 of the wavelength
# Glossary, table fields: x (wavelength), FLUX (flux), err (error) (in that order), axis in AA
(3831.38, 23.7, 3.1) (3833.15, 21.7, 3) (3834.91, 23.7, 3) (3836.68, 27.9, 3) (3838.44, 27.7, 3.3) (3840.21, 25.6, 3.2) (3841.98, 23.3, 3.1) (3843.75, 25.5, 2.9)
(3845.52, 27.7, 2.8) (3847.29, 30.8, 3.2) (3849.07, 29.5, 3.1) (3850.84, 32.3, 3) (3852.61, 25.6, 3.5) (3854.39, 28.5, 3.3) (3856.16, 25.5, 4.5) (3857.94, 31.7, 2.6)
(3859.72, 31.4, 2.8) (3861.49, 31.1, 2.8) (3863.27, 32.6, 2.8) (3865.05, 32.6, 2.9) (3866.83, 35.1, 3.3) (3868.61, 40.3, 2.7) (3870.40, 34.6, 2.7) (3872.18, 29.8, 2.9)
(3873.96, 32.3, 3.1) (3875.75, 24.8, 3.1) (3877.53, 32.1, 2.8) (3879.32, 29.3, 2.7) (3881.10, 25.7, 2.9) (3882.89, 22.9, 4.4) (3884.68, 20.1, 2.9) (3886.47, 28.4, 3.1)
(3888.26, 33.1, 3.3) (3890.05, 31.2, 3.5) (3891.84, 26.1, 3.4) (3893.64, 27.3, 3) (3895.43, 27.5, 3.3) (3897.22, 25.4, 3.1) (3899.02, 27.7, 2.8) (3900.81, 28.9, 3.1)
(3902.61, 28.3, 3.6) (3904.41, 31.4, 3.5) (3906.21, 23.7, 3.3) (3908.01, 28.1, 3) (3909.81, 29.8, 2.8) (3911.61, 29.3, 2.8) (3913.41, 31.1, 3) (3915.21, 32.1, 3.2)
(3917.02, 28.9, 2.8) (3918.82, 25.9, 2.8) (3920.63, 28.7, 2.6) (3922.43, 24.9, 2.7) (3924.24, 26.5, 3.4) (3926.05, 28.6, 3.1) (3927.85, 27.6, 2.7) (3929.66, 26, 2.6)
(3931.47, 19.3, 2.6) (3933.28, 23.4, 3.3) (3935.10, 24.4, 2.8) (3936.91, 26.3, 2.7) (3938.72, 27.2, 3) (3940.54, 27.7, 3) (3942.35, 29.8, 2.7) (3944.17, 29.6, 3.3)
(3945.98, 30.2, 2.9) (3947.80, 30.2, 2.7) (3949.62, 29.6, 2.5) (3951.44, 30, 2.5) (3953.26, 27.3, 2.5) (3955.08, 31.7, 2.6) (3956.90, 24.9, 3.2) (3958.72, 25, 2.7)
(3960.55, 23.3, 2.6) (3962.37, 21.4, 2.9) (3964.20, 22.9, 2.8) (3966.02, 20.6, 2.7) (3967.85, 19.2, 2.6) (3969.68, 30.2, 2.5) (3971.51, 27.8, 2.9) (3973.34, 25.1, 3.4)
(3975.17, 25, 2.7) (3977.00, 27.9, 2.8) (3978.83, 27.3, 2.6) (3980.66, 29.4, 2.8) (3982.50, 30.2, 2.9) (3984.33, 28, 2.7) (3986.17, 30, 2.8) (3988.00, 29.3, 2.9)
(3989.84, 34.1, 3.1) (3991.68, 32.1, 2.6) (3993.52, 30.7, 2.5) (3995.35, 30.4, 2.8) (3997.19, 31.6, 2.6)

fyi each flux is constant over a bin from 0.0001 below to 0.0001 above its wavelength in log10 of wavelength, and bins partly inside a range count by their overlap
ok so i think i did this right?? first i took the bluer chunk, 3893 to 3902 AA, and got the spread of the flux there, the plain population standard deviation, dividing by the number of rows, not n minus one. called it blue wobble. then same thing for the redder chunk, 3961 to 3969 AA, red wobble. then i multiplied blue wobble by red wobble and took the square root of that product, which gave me 1.23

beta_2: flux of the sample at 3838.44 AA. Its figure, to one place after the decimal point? 27.7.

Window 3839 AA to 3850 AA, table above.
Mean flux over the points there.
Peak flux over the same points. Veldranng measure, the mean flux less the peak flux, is -3.7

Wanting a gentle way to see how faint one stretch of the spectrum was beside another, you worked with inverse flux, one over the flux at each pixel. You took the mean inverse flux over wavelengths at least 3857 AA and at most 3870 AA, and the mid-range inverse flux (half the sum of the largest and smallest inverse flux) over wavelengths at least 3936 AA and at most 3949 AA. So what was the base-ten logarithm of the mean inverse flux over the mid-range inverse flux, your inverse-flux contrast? -0.074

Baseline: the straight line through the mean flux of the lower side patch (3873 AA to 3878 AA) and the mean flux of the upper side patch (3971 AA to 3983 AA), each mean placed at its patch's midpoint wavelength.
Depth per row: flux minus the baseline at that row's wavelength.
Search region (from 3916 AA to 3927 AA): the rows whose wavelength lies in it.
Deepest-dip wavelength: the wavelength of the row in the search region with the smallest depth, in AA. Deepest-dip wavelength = 3922.43 AA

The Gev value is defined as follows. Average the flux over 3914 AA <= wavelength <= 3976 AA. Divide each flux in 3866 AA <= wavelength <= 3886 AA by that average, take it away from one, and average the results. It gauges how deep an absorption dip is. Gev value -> -0.12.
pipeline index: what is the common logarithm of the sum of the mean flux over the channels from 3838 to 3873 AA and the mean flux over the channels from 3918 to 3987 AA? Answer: 1.754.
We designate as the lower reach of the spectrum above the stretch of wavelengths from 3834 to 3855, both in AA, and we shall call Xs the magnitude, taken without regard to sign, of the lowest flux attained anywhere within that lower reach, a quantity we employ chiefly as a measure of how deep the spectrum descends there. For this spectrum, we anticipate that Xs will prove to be 23.3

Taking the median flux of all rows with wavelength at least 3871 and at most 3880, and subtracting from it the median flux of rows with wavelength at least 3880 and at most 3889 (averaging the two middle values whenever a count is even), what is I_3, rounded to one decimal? 4.1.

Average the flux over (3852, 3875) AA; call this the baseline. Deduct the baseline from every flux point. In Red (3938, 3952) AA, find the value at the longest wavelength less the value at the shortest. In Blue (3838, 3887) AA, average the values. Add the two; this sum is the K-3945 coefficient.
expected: 0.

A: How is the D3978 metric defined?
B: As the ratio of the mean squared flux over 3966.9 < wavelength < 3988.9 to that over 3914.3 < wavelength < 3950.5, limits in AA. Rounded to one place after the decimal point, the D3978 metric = 1.0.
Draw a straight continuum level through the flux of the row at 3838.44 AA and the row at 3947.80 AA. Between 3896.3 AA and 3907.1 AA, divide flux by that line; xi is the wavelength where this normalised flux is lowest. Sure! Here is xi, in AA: 3906.21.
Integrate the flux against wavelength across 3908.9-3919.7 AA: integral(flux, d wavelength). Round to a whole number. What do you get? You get 319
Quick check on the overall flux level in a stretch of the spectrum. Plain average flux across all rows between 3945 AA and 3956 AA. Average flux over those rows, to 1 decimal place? 29.8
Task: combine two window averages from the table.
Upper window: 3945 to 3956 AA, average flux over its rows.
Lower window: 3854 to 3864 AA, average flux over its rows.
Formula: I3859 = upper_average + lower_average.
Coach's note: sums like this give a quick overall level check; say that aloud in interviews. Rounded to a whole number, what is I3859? 60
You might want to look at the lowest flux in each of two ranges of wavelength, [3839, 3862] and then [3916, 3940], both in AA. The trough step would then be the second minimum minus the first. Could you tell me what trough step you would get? -4.0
